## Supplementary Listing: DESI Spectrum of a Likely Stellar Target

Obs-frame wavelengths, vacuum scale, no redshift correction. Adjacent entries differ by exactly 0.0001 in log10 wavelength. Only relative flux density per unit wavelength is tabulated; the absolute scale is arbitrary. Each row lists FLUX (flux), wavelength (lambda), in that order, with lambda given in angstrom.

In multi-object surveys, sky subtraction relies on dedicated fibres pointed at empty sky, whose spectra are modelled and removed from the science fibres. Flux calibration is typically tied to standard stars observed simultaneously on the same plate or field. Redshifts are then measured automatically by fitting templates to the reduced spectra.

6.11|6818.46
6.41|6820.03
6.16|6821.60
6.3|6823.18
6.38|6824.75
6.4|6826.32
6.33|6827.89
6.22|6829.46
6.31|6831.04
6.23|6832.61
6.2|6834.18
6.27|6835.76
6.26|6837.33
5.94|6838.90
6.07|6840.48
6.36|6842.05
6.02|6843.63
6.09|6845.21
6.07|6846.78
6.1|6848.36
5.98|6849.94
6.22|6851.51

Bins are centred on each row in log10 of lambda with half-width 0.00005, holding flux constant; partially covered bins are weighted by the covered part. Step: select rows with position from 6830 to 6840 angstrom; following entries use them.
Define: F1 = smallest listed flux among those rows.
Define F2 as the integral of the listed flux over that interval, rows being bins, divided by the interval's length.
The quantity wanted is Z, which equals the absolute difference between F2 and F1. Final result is 0.26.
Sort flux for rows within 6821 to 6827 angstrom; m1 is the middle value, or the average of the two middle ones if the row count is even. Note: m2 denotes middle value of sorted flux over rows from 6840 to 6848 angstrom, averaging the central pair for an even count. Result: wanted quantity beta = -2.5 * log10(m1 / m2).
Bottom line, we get -0.047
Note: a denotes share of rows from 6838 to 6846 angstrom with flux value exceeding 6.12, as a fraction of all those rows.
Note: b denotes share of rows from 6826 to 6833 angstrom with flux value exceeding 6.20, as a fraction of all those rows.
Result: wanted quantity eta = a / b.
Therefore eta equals 0.2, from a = 0.2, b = 1.0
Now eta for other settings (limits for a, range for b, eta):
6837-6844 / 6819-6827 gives 0.5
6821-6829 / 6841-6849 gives 5.0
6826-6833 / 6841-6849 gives 5.0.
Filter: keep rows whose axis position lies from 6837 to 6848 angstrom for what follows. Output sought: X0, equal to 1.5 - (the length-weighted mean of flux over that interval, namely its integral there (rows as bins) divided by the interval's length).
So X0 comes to -4.61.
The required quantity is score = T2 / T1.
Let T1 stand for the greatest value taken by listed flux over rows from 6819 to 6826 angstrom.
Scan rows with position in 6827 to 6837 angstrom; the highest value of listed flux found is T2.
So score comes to 0.99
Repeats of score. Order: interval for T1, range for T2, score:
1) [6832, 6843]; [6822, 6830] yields 1.01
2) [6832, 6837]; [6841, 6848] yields 1.01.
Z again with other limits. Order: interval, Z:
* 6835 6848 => 0.20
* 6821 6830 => 0.14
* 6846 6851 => 0.08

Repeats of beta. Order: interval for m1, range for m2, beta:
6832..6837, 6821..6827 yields 0.019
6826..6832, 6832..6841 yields -0.018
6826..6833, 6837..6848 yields -0.042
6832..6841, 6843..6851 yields -0.026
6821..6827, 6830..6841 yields -0.019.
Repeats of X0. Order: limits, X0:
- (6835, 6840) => -4.66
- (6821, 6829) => -4.81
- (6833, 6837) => -4.74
